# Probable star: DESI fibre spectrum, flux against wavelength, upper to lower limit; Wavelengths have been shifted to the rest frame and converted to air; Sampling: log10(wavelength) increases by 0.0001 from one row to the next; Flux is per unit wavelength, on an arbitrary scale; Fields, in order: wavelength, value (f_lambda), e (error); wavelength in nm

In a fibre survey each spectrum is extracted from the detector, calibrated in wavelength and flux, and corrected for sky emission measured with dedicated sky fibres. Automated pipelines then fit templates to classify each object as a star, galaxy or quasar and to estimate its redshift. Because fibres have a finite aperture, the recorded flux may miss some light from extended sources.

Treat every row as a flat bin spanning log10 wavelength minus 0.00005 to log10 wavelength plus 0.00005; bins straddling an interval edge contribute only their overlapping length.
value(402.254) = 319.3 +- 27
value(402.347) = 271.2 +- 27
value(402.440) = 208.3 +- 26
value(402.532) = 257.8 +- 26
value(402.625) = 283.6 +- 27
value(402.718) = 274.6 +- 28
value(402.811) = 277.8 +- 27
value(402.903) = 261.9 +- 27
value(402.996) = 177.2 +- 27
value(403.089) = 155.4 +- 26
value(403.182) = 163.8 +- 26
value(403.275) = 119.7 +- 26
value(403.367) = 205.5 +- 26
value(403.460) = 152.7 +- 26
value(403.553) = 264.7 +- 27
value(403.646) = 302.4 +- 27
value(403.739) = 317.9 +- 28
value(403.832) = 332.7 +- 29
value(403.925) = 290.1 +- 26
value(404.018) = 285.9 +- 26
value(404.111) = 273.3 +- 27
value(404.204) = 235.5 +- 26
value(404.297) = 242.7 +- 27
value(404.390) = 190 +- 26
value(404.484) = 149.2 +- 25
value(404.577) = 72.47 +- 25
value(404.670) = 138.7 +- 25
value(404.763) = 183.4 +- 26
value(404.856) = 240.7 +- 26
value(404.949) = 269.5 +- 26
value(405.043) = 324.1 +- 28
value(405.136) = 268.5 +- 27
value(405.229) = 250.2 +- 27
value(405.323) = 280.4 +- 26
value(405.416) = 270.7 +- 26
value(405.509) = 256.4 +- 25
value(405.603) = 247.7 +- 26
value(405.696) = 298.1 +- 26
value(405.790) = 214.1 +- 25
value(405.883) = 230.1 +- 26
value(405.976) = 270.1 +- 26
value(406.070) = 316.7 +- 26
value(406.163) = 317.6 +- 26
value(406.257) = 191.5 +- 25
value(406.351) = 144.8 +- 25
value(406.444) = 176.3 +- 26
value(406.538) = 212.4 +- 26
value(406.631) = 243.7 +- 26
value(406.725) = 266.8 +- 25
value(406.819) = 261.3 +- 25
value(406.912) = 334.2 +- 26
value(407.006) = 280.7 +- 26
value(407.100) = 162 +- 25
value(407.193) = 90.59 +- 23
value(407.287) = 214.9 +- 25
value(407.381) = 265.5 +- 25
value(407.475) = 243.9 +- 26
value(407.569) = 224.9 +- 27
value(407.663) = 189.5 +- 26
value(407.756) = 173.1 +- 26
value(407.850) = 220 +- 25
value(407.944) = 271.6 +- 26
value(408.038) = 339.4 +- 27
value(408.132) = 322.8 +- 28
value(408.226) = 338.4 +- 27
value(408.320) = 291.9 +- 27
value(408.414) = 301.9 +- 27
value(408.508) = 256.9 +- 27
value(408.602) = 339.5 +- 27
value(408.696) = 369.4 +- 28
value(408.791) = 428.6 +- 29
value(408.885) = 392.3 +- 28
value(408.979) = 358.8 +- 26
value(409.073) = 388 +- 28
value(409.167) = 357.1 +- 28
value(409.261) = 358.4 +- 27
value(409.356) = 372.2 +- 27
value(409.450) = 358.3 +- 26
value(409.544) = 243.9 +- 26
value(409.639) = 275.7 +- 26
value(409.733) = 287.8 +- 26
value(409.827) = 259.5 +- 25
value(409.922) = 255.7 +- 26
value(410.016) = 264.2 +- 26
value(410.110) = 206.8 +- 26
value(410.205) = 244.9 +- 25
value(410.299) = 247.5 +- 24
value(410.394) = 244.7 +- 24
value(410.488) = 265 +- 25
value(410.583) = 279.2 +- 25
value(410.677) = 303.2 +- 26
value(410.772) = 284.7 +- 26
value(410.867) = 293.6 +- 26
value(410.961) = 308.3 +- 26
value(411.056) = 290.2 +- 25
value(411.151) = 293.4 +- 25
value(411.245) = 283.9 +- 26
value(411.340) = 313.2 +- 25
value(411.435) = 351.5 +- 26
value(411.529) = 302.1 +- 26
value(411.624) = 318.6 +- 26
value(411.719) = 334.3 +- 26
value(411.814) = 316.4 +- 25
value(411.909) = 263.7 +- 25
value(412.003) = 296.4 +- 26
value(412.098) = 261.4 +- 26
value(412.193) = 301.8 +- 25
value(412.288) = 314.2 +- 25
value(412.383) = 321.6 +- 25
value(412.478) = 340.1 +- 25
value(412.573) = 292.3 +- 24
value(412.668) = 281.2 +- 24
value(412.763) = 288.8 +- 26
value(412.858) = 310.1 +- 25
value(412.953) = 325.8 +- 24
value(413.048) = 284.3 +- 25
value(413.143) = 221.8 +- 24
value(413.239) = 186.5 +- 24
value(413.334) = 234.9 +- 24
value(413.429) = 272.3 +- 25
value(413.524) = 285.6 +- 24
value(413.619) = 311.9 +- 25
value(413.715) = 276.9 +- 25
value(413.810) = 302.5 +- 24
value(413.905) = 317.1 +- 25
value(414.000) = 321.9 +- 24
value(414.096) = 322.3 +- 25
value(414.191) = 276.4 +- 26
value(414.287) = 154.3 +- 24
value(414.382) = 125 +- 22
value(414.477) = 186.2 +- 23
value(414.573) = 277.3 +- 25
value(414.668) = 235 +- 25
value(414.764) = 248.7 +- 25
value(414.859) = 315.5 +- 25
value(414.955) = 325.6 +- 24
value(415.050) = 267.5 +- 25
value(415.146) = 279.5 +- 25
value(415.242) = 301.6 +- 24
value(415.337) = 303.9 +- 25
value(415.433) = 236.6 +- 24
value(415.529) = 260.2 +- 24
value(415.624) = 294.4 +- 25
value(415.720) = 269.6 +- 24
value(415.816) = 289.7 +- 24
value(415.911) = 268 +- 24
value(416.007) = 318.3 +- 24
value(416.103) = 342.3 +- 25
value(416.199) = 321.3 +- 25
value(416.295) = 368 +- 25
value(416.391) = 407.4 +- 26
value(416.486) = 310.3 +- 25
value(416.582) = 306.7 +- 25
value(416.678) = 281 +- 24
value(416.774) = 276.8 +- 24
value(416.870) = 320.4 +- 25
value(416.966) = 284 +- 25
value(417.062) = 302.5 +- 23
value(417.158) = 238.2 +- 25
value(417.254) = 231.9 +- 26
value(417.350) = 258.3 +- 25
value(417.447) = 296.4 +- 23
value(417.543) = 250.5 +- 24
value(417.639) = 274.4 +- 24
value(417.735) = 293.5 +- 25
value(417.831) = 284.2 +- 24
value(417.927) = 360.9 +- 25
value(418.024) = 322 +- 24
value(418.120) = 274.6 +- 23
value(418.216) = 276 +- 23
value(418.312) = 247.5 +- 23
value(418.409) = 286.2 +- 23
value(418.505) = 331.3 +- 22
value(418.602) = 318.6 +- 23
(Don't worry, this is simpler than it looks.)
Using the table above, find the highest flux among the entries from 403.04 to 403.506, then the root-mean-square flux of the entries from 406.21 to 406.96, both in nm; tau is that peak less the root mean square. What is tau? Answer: -30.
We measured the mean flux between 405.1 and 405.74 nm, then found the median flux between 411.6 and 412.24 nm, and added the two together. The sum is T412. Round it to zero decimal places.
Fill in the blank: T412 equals 569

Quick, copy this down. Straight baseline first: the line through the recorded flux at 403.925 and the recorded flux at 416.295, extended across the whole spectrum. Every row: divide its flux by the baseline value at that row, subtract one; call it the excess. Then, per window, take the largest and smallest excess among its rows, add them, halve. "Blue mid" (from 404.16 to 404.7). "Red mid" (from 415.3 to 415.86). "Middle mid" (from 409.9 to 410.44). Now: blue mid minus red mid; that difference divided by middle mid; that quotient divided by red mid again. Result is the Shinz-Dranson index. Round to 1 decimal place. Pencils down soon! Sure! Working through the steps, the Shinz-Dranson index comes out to -2.9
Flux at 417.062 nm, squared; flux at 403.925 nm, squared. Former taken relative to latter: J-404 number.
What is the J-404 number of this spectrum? 1.1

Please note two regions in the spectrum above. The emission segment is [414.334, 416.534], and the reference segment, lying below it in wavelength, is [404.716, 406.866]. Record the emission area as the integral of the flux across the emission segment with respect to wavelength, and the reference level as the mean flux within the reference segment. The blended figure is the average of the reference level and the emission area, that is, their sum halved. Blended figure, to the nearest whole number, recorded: 438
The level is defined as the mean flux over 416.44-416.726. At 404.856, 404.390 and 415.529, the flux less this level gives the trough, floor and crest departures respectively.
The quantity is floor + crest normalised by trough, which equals 3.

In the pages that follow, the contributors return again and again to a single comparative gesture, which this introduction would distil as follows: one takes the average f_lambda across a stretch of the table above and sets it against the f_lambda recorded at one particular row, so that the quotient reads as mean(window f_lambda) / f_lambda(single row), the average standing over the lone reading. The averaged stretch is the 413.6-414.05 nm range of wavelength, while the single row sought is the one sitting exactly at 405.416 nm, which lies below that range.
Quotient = 1.1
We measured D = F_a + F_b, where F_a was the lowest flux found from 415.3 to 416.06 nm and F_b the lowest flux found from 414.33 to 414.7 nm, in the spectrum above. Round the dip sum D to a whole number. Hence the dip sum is 362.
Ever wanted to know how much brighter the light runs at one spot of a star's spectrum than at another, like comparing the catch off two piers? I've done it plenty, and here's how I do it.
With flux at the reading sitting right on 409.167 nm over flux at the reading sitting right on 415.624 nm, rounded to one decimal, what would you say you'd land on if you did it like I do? 1.2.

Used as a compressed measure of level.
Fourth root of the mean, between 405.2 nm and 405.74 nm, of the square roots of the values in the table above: 2.011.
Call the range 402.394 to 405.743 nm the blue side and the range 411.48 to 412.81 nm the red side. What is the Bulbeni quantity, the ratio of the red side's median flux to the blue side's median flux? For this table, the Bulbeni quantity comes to 1.17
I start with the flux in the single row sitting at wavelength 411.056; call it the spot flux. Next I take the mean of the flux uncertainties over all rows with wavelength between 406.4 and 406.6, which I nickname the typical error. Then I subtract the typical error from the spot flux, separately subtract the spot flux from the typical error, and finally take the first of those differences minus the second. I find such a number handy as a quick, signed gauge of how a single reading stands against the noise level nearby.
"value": 528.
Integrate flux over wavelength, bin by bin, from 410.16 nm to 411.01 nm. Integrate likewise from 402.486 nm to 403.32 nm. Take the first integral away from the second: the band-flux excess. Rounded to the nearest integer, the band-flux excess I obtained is -51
